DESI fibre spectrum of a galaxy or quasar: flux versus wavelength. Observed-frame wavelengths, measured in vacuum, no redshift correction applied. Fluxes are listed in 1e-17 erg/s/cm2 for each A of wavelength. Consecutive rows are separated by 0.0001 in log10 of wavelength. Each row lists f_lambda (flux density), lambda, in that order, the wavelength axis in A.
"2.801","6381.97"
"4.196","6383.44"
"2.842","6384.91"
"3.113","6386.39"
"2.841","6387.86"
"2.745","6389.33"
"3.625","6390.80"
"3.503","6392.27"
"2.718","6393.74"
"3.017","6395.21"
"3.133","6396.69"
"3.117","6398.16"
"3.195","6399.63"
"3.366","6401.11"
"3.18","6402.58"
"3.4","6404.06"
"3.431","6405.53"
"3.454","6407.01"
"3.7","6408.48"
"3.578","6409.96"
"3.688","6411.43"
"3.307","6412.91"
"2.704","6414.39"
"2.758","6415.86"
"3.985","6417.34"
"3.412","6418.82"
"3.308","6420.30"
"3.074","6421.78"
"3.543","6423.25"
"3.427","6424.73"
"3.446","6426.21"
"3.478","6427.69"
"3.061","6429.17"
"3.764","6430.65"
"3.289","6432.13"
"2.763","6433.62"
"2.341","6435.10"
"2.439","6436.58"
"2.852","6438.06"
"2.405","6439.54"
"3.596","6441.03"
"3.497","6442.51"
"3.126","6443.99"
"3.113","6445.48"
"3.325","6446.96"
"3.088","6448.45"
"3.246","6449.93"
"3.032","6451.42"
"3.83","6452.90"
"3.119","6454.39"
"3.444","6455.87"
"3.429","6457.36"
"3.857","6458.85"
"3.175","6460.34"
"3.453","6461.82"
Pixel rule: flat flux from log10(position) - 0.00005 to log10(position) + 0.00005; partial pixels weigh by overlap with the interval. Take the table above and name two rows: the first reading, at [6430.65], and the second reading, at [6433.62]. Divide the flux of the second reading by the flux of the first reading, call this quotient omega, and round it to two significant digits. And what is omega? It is 0.73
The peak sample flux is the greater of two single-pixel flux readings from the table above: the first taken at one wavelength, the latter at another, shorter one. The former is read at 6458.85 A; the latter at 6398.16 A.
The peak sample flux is 3.86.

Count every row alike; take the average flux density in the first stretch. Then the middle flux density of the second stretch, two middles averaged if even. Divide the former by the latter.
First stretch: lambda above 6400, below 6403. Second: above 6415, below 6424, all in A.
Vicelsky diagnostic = 0.97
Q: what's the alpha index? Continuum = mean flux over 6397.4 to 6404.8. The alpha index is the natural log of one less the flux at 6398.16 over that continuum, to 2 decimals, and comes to -3.18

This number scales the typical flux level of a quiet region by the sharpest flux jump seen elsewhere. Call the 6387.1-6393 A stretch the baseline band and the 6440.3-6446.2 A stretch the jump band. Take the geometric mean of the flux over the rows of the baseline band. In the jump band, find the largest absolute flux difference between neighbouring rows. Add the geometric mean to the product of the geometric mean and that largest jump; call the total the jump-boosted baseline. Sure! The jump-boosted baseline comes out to 4.3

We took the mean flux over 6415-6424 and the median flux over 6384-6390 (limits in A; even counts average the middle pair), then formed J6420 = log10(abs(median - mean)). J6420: -0.3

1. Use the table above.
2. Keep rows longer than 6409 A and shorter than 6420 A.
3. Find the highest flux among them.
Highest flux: 3.985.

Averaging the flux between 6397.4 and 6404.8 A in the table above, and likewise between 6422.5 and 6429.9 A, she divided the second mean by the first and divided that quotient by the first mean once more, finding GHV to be 0.32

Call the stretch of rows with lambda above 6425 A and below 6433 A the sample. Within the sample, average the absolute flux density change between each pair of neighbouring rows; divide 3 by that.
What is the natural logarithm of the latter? 2.0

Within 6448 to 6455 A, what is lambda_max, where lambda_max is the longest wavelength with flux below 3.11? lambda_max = 6451.42 A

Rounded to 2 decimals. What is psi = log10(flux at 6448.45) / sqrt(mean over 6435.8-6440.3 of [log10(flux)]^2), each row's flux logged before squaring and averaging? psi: 1.20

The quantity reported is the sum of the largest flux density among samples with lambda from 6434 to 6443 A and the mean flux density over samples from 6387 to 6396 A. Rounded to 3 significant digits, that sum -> 6.67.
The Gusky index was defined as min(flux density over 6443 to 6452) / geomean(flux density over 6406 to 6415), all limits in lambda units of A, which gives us 0.90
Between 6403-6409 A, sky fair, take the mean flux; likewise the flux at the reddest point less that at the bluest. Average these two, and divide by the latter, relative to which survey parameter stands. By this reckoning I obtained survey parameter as 6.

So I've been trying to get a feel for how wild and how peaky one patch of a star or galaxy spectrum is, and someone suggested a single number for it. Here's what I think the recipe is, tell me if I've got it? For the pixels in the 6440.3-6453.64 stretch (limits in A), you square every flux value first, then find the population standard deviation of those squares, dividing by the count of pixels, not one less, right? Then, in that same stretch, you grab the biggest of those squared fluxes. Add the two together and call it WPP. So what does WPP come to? 16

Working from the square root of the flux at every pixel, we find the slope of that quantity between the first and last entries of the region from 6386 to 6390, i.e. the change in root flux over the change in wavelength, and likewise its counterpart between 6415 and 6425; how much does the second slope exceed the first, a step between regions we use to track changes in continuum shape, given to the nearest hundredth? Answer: 0.06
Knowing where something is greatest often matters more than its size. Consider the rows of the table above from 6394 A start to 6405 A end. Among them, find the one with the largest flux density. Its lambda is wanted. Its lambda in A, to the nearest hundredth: 6404.06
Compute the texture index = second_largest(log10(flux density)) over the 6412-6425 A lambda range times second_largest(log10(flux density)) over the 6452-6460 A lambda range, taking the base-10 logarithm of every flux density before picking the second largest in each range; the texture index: 0.32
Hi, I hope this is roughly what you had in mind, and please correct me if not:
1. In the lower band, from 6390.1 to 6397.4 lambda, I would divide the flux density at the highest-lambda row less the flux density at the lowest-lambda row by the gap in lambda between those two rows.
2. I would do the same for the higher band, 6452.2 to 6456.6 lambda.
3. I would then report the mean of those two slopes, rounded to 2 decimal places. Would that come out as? -0.11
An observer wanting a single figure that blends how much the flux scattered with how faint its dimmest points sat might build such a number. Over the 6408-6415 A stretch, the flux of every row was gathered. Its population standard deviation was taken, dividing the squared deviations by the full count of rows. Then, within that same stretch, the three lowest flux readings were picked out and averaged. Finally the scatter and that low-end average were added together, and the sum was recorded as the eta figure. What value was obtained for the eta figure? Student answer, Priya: 3.57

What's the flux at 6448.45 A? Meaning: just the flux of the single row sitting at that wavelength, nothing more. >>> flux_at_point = 3.088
